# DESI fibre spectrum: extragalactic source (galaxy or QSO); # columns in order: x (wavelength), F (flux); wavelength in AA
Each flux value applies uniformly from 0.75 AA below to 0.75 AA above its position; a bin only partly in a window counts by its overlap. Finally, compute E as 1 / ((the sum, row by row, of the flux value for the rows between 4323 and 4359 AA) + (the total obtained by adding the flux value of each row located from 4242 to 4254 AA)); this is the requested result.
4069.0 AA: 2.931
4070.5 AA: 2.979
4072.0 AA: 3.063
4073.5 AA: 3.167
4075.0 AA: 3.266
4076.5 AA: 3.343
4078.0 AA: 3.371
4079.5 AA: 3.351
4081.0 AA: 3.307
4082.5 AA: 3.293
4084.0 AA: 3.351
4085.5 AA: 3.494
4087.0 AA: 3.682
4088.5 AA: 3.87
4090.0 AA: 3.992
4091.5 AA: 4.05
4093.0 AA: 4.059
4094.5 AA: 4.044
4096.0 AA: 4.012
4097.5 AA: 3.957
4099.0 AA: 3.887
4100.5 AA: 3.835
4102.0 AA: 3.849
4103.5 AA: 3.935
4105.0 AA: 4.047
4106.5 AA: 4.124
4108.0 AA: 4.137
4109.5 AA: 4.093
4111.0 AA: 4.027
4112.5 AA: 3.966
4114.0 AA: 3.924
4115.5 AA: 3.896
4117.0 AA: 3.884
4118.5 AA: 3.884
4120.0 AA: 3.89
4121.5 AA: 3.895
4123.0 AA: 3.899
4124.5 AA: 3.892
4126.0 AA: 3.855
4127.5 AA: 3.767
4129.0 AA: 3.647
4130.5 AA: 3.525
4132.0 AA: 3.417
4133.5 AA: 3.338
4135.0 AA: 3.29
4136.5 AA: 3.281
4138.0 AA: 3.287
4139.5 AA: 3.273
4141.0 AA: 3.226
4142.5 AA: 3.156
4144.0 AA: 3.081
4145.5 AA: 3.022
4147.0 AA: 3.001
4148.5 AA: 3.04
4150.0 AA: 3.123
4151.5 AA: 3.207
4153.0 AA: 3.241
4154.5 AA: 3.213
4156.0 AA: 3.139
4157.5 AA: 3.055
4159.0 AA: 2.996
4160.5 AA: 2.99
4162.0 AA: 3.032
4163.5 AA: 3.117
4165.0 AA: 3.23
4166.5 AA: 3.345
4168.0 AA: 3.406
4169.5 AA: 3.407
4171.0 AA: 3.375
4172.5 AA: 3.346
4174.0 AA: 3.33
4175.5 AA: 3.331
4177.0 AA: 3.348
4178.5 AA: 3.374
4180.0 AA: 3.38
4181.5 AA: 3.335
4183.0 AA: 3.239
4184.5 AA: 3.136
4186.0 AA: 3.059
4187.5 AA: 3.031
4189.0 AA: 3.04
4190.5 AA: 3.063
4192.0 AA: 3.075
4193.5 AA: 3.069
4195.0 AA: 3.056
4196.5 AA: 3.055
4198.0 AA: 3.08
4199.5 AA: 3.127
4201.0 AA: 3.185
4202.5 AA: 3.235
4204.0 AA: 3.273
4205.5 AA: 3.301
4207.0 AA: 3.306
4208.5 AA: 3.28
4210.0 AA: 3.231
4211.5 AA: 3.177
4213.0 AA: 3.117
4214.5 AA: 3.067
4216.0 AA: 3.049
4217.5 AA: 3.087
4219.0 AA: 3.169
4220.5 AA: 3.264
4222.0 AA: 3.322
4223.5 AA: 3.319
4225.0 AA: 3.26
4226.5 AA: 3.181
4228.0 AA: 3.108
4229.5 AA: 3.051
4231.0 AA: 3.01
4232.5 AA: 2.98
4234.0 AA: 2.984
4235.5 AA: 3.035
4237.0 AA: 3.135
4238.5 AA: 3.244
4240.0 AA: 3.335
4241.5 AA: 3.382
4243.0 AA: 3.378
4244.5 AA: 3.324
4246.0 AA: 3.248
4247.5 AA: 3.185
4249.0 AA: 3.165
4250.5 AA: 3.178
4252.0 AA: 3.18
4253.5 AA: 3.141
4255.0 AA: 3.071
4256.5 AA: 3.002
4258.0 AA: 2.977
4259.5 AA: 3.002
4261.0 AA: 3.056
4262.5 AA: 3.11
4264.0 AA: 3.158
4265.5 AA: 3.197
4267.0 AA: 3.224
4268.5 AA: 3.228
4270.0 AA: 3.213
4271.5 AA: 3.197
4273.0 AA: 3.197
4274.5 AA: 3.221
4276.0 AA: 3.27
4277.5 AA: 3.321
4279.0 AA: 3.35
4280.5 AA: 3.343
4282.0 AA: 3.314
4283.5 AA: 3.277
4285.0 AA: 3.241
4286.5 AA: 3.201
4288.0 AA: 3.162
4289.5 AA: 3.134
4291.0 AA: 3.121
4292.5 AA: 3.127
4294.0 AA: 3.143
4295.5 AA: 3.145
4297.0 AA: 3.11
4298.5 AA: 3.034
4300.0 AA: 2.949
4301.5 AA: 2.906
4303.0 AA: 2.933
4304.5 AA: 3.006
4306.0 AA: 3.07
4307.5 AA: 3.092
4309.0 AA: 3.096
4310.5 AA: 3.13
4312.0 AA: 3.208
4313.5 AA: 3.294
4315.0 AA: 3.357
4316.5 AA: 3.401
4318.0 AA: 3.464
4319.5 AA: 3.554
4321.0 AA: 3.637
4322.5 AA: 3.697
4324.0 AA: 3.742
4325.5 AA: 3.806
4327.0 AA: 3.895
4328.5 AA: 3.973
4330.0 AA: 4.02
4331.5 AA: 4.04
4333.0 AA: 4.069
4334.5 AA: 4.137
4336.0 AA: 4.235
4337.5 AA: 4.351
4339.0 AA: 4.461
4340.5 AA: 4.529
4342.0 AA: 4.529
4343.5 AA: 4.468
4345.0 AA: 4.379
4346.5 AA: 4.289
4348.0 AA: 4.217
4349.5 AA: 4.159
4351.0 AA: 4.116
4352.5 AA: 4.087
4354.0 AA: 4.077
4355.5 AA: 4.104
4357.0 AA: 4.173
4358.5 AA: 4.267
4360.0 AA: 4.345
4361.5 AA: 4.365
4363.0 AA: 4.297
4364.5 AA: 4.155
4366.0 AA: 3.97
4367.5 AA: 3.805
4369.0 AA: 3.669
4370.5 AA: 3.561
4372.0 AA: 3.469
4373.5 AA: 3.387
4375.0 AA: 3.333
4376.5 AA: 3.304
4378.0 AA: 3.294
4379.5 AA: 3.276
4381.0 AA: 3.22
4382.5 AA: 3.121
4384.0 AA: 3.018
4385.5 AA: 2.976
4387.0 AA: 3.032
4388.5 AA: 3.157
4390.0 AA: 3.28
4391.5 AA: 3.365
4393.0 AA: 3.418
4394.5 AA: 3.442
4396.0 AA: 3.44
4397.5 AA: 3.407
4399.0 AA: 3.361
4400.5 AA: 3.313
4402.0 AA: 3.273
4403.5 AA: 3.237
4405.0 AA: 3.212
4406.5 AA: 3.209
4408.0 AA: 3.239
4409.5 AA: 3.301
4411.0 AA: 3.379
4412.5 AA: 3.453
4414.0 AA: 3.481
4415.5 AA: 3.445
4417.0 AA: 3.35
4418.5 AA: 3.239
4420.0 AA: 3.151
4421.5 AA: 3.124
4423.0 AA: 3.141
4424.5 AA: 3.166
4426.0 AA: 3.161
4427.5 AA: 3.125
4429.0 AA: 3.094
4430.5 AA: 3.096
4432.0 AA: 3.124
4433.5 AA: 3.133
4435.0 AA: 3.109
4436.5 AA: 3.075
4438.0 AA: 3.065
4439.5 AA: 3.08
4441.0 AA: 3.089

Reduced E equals 0.0079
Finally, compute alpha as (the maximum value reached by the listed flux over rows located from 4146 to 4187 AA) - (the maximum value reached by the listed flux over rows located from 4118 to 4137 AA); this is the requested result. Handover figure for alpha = -0.49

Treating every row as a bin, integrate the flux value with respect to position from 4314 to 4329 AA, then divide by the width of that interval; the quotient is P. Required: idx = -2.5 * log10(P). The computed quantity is -1.40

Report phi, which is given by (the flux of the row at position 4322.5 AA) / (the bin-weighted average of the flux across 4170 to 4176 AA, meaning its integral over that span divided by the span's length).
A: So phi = 1.10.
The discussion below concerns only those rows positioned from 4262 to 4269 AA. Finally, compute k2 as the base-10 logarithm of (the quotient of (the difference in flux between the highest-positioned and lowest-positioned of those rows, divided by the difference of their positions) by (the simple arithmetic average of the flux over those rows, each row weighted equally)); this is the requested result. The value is -2.2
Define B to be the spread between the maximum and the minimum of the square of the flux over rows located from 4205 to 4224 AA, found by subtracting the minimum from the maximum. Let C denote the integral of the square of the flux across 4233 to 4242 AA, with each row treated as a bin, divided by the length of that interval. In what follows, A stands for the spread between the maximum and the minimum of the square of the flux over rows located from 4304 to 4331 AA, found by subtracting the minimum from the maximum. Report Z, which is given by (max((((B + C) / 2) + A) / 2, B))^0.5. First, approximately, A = 7.1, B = 1.7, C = 10.1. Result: 2.55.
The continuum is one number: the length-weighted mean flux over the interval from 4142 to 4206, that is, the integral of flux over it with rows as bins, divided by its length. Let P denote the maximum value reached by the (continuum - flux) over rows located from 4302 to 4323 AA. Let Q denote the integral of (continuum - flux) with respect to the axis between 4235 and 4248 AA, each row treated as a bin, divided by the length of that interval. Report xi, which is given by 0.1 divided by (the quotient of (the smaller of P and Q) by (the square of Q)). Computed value -0.008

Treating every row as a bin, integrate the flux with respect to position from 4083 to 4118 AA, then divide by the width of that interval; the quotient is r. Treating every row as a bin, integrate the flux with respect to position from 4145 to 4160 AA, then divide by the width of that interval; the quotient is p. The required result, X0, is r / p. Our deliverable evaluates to 1.26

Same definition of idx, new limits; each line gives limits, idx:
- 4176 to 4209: -1.26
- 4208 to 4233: -1.25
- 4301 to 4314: -1.22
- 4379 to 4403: -1.28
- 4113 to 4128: -1.47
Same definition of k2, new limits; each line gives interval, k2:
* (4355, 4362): -2.0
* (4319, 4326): -1.9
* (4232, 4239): -1.8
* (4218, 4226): -2.3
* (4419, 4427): -3.3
